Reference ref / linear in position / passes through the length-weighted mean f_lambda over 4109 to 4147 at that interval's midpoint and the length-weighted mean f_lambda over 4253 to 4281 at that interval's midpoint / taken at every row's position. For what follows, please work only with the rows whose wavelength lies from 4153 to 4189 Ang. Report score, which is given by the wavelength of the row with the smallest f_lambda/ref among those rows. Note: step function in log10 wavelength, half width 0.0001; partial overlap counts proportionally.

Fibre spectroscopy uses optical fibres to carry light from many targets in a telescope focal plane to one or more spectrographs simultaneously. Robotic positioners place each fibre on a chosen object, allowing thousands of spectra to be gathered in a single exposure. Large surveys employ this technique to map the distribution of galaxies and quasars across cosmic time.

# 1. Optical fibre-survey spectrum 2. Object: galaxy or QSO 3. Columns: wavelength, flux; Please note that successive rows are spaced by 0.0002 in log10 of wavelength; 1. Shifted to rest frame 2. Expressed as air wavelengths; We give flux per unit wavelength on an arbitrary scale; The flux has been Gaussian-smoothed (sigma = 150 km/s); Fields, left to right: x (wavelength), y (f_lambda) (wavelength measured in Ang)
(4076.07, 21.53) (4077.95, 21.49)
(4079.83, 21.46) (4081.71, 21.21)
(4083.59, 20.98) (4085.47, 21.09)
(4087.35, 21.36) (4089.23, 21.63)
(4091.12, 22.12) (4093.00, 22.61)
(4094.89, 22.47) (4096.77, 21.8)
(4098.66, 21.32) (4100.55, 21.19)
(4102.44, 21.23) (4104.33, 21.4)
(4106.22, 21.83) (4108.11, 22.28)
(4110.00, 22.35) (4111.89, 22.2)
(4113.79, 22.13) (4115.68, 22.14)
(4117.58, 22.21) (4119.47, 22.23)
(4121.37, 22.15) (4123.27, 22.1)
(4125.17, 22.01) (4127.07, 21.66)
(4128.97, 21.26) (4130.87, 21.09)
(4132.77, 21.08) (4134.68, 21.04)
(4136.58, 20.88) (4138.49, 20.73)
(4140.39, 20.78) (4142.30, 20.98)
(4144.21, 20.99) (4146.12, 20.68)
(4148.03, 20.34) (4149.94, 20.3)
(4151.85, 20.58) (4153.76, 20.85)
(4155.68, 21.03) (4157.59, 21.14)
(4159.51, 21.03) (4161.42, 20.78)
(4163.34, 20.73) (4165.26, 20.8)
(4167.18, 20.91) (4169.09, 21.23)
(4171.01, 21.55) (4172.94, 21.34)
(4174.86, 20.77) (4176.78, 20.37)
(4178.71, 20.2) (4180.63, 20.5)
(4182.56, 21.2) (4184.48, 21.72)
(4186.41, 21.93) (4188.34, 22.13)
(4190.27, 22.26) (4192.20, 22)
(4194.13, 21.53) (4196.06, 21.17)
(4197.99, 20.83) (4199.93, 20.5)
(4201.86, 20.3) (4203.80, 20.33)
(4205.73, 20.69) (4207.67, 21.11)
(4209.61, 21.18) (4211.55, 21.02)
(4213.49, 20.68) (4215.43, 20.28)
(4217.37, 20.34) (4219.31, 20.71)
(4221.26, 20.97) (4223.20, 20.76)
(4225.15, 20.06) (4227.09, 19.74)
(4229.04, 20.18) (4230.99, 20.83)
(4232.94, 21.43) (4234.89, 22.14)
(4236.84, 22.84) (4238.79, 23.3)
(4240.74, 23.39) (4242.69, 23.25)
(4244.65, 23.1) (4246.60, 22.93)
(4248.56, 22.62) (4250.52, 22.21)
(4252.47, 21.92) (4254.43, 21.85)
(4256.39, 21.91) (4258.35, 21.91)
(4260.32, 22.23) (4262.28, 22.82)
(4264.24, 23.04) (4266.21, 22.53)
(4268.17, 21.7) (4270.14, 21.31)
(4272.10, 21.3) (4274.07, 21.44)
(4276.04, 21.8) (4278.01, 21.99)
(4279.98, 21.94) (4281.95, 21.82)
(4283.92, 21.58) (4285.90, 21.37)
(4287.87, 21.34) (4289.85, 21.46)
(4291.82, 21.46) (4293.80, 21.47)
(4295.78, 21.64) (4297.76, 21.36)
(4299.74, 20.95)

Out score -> 4178.71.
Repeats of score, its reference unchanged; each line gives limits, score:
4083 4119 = 4083.59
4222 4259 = 4227.09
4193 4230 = 4227.09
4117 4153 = 4149.94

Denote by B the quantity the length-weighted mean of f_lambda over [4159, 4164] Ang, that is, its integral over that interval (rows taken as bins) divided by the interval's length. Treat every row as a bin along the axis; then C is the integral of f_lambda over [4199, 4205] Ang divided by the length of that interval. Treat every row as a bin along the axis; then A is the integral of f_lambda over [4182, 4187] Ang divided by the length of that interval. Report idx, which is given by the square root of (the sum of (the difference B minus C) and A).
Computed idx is 4.70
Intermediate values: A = 21.6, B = 20.8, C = 20.4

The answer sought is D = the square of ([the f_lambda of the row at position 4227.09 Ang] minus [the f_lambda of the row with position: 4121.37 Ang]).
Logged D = 5.8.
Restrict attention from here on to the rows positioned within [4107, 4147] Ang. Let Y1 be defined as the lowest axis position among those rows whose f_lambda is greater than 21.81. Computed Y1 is 4108.11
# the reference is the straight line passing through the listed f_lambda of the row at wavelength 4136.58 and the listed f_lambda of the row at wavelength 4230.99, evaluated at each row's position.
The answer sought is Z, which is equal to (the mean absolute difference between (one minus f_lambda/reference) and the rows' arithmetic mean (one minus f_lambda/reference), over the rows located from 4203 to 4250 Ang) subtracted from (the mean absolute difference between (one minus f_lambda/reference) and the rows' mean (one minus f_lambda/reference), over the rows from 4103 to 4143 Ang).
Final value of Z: -0.024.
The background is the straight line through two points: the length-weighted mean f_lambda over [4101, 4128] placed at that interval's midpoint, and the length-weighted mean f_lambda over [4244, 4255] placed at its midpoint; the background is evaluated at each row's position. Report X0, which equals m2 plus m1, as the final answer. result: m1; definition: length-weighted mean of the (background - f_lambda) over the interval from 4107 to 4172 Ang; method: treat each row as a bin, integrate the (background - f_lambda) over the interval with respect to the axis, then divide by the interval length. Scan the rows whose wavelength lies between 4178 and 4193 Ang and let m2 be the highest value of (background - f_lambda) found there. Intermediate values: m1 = 0.77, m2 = 2.0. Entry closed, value 2.8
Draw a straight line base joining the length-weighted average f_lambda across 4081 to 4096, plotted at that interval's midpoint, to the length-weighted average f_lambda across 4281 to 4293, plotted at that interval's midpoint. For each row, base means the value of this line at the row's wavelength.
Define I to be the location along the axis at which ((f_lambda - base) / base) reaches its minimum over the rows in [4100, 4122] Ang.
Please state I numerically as 4100.55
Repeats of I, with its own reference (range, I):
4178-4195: 4178.71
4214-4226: 4225.15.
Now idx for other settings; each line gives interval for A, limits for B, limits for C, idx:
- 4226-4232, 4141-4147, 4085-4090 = 4.44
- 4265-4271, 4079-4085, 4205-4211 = 4.70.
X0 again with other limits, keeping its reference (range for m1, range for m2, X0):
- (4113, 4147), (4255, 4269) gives 1.4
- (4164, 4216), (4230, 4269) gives 2.7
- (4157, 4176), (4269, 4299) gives 2.4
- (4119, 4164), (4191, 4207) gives 3.0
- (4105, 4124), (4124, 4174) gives 1.6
